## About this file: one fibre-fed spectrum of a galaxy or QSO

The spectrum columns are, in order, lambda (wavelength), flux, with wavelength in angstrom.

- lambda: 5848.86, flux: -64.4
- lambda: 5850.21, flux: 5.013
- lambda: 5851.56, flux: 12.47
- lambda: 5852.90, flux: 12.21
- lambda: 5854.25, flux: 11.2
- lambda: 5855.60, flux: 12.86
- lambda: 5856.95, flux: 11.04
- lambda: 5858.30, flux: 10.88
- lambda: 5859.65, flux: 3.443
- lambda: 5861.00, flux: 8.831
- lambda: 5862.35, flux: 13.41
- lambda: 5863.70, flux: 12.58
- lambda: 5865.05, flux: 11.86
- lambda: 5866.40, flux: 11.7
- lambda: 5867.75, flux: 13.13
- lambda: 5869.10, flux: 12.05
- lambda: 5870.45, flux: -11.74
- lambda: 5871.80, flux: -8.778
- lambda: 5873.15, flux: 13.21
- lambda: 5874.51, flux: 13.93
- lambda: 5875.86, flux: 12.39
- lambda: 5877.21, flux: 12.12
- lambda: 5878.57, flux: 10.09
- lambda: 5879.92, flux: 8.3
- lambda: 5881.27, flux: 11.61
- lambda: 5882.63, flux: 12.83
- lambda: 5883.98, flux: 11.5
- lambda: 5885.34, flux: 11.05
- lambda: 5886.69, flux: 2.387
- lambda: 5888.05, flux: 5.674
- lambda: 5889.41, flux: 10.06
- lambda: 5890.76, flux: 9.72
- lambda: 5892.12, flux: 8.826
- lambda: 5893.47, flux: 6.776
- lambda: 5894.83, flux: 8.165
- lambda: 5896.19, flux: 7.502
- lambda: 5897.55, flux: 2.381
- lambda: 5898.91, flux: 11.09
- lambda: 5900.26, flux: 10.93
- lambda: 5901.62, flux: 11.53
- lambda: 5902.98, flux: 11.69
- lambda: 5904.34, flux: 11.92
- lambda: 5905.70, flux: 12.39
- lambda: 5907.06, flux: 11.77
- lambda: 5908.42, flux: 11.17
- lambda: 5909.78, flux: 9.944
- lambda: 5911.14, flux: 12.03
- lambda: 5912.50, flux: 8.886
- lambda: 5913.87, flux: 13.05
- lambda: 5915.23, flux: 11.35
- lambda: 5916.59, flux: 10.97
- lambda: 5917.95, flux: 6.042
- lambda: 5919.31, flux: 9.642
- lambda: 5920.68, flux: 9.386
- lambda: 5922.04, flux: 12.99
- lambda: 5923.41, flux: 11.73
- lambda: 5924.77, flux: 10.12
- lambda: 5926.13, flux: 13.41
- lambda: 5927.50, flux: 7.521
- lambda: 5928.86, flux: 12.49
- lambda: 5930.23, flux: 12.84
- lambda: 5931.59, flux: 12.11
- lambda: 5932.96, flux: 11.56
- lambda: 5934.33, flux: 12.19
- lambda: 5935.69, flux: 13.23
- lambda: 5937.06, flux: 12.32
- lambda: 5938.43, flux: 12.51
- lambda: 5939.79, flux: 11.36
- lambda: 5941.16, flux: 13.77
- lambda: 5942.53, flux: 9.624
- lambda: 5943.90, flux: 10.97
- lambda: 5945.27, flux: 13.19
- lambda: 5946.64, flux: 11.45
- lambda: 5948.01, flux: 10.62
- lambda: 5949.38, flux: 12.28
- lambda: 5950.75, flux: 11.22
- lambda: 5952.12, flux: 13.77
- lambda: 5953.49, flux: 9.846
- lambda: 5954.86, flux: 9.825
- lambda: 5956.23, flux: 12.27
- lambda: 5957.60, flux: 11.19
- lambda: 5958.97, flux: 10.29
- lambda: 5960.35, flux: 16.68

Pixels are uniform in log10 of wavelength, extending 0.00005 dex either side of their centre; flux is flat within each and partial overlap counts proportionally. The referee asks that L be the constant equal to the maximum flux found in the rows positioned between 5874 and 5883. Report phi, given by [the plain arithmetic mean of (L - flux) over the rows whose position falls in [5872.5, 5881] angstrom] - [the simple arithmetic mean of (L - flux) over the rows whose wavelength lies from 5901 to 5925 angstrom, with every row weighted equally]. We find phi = -0.75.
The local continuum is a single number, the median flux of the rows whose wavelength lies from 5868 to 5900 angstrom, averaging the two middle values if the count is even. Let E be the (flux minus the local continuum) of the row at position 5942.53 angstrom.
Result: -0.4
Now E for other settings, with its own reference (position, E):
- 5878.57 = 0.0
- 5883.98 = 1.4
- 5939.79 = 1.3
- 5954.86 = -0.2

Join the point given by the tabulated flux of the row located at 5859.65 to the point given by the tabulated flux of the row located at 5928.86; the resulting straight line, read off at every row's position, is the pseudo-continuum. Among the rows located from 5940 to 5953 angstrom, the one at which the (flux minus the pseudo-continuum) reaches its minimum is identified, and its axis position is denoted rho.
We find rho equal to 5942.53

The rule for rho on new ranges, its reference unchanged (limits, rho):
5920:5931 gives 5927.50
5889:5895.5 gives 5893.47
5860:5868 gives 5861.00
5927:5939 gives 5927.50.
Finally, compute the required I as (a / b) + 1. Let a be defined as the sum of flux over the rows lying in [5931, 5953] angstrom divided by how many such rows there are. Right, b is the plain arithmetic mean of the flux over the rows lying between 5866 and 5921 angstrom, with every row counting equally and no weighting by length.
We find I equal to 2.3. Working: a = 12.0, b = 9.2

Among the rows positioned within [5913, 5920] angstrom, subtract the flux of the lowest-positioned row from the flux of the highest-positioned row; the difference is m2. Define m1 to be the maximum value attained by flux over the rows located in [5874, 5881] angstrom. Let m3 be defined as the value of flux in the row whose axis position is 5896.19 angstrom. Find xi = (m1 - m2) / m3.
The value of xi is 2.31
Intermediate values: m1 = 13.93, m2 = -3.4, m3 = 7.502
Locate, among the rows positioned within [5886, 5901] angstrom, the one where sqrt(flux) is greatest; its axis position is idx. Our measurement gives 5898.91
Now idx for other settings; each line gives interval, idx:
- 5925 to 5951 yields 5941.16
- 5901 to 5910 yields 5905.70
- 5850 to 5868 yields 5862.35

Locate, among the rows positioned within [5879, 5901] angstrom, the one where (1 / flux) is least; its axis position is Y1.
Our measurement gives 5882.63 angstrom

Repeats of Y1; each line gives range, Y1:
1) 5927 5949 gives 5941.16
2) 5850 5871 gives 5870.45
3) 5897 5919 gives 5913.87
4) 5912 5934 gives 5926.13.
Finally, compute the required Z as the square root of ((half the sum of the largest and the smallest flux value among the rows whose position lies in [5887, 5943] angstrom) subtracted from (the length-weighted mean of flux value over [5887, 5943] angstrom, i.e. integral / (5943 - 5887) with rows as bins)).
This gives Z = 1.56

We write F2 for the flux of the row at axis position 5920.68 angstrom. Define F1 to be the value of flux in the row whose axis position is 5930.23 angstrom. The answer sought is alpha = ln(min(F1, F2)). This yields 2.2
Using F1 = 12.84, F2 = 9.386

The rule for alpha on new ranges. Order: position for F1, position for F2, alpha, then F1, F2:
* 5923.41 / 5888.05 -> 1.7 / 11.73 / 5.674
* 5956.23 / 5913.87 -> 2.5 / 12.27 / 13.05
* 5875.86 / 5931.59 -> 2.5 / 12.39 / 12.11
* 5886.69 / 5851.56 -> 0.9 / 2.387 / 12.47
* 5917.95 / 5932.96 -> 1.8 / 6.042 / 11.56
